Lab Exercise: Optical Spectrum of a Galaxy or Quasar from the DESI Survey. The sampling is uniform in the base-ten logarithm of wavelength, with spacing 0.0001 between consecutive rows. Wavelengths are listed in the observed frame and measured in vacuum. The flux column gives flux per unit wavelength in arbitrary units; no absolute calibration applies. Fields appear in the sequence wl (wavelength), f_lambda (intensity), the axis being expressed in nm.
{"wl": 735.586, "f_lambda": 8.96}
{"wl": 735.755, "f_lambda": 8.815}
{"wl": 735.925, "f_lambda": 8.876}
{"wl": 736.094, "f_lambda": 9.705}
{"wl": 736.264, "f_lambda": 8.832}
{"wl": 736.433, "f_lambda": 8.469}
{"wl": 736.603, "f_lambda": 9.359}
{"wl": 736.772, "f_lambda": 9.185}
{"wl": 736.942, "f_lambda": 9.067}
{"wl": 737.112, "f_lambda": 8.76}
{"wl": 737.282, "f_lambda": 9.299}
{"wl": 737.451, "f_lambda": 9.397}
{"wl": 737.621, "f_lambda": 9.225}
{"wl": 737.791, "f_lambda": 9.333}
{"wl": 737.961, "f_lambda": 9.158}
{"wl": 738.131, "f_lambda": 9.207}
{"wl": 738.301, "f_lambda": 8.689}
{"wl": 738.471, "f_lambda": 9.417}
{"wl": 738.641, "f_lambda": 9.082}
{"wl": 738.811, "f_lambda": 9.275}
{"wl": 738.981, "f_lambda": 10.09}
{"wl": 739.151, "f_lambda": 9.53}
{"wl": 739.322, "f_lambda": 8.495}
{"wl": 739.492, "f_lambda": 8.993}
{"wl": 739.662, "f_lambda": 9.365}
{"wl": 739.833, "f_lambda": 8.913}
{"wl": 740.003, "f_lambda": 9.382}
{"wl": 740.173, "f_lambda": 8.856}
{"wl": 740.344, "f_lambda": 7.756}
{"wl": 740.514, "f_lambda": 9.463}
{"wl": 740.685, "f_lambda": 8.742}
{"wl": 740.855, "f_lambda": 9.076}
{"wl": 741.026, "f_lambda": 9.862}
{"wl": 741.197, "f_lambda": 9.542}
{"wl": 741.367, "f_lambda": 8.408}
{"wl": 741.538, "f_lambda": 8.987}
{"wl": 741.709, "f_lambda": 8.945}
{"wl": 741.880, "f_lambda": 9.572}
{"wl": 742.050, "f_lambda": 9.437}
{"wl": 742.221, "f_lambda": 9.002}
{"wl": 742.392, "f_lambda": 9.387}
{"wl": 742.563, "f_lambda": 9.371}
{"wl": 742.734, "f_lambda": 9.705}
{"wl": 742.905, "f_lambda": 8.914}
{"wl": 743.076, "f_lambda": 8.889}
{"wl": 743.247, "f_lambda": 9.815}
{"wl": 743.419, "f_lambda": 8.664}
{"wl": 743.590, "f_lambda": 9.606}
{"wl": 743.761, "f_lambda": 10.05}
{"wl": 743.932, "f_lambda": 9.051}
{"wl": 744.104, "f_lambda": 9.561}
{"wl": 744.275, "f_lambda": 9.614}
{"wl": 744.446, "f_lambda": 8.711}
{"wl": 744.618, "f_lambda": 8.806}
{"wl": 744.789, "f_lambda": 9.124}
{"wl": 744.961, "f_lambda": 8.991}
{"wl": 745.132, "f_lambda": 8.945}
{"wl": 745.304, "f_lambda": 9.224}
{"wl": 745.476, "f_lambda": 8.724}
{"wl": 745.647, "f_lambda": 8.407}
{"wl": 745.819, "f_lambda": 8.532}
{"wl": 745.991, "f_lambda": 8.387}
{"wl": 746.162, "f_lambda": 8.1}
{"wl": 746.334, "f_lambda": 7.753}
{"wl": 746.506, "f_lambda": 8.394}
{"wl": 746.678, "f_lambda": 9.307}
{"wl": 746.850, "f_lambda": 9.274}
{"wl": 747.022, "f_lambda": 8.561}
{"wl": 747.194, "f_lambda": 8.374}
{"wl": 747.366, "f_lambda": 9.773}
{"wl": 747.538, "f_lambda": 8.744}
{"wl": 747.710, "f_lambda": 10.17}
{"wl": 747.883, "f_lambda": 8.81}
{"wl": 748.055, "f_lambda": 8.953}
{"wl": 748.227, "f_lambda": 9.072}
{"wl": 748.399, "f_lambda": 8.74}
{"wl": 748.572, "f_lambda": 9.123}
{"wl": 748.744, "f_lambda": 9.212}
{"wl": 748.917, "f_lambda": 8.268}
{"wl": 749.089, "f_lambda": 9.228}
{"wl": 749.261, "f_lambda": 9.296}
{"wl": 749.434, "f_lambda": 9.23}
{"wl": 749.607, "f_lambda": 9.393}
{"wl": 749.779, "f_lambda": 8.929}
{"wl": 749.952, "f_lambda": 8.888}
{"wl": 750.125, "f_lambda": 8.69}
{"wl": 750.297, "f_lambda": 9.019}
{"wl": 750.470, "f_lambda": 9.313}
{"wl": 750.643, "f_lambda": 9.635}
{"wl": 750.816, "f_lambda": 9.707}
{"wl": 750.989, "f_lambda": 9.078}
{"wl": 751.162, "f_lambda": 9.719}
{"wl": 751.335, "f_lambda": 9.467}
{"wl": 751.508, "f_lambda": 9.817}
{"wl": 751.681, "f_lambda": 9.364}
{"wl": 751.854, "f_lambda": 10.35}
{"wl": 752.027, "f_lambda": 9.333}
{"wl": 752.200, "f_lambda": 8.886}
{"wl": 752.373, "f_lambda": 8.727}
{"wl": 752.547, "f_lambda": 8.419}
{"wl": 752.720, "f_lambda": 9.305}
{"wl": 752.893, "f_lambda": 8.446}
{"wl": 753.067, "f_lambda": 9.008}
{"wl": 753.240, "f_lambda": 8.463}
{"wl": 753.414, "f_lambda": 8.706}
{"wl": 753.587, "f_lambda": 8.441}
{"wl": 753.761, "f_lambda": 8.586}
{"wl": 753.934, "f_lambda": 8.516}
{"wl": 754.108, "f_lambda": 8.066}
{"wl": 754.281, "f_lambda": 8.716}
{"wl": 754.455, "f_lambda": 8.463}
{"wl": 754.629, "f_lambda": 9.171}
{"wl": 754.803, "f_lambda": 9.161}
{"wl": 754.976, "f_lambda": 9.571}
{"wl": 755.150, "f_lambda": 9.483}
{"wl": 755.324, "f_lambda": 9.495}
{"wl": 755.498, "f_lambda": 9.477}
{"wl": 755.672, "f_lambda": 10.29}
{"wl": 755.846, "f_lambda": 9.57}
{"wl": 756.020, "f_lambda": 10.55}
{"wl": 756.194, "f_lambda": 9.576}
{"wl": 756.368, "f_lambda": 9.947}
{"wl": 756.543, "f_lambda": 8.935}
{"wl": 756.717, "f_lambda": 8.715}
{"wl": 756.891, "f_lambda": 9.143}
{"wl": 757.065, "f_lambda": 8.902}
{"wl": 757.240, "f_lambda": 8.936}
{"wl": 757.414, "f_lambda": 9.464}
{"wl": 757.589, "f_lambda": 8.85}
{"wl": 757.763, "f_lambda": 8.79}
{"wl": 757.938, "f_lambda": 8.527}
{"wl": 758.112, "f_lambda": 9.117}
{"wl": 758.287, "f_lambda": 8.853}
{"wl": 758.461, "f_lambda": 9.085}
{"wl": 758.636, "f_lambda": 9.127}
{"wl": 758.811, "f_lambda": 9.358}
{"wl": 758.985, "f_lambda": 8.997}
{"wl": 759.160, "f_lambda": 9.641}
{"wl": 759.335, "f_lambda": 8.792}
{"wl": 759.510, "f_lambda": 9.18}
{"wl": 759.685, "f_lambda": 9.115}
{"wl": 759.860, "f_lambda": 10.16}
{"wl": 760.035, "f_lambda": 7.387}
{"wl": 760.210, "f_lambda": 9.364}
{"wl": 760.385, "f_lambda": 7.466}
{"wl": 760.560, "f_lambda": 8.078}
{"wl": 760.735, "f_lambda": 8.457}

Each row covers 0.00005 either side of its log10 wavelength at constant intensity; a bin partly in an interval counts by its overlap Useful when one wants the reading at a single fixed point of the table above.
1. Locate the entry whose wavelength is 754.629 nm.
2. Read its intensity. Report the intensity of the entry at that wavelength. 9.171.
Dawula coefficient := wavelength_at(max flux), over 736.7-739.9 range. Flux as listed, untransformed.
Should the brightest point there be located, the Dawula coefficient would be 738.981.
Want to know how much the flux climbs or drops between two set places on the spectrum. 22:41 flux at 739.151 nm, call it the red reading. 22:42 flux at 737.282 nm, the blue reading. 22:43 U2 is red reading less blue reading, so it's 0.23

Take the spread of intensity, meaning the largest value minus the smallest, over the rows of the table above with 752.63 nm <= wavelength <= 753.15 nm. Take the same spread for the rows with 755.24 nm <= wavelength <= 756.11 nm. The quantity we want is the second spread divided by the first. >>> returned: 1.2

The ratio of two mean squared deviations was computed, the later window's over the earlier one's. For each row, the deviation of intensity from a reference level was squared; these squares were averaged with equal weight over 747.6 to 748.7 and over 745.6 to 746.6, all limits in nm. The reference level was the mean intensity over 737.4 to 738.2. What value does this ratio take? 0.2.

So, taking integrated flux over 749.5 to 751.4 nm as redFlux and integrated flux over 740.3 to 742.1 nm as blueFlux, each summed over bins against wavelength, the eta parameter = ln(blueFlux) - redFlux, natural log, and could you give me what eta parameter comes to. -14.8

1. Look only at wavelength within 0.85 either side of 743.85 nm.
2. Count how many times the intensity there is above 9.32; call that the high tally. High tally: 5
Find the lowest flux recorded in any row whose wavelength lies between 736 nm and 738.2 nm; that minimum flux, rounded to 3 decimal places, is 8.469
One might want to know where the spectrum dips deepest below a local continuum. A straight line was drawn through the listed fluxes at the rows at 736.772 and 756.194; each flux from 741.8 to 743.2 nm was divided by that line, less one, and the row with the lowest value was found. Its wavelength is 743.076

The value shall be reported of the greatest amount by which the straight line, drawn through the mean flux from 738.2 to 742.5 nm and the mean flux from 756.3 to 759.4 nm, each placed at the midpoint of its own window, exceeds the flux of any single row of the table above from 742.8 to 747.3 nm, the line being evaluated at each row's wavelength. 1.4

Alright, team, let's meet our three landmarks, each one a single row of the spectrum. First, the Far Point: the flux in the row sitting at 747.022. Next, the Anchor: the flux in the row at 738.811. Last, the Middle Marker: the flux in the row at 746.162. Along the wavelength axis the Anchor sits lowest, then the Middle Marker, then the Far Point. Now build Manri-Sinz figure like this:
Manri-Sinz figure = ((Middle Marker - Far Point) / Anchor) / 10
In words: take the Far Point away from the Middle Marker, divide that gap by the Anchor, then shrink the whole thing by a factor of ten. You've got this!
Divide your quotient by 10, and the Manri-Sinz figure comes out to -0.005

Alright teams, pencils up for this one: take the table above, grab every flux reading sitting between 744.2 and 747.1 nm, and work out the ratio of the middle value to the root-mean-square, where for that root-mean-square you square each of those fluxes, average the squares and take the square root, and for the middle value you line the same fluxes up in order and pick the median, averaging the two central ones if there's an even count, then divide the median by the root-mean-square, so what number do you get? 0.99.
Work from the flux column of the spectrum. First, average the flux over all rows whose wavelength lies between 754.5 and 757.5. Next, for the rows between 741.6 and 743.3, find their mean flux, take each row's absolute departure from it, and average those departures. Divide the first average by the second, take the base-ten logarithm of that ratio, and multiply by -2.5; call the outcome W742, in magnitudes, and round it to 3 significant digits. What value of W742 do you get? -3.77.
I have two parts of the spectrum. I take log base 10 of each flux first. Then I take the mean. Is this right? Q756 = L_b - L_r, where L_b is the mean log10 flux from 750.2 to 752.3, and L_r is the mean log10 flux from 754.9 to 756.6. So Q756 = -0.010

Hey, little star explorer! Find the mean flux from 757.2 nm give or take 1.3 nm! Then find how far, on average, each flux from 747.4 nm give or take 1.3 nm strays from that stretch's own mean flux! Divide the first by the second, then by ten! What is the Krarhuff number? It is 1.94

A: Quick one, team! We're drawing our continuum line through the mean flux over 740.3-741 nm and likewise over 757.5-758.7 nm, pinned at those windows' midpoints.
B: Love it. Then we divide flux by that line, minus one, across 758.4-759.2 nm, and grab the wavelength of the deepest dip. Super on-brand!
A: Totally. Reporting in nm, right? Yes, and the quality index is 758.985 nm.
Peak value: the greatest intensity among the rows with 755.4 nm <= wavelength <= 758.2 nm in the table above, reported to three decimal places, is 10.550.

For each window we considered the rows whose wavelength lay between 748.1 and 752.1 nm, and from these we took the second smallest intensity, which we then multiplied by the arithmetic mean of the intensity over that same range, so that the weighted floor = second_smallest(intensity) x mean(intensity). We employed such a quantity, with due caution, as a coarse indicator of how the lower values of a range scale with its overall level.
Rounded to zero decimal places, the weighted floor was 80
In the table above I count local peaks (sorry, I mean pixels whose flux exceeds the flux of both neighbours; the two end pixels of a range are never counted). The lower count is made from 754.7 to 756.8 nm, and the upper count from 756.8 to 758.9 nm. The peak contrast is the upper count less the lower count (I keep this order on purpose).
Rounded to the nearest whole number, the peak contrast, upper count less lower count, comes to -3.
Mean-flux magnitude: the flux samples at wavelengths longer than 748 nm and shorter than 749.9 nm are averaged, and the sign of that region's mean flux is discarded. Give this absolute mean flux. 9.04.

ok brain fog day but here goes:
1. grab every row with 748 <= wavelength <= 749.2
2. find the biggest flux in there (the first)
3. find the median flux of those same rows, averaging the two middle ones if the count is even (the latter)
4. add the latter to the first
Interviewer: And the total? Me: 18.3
